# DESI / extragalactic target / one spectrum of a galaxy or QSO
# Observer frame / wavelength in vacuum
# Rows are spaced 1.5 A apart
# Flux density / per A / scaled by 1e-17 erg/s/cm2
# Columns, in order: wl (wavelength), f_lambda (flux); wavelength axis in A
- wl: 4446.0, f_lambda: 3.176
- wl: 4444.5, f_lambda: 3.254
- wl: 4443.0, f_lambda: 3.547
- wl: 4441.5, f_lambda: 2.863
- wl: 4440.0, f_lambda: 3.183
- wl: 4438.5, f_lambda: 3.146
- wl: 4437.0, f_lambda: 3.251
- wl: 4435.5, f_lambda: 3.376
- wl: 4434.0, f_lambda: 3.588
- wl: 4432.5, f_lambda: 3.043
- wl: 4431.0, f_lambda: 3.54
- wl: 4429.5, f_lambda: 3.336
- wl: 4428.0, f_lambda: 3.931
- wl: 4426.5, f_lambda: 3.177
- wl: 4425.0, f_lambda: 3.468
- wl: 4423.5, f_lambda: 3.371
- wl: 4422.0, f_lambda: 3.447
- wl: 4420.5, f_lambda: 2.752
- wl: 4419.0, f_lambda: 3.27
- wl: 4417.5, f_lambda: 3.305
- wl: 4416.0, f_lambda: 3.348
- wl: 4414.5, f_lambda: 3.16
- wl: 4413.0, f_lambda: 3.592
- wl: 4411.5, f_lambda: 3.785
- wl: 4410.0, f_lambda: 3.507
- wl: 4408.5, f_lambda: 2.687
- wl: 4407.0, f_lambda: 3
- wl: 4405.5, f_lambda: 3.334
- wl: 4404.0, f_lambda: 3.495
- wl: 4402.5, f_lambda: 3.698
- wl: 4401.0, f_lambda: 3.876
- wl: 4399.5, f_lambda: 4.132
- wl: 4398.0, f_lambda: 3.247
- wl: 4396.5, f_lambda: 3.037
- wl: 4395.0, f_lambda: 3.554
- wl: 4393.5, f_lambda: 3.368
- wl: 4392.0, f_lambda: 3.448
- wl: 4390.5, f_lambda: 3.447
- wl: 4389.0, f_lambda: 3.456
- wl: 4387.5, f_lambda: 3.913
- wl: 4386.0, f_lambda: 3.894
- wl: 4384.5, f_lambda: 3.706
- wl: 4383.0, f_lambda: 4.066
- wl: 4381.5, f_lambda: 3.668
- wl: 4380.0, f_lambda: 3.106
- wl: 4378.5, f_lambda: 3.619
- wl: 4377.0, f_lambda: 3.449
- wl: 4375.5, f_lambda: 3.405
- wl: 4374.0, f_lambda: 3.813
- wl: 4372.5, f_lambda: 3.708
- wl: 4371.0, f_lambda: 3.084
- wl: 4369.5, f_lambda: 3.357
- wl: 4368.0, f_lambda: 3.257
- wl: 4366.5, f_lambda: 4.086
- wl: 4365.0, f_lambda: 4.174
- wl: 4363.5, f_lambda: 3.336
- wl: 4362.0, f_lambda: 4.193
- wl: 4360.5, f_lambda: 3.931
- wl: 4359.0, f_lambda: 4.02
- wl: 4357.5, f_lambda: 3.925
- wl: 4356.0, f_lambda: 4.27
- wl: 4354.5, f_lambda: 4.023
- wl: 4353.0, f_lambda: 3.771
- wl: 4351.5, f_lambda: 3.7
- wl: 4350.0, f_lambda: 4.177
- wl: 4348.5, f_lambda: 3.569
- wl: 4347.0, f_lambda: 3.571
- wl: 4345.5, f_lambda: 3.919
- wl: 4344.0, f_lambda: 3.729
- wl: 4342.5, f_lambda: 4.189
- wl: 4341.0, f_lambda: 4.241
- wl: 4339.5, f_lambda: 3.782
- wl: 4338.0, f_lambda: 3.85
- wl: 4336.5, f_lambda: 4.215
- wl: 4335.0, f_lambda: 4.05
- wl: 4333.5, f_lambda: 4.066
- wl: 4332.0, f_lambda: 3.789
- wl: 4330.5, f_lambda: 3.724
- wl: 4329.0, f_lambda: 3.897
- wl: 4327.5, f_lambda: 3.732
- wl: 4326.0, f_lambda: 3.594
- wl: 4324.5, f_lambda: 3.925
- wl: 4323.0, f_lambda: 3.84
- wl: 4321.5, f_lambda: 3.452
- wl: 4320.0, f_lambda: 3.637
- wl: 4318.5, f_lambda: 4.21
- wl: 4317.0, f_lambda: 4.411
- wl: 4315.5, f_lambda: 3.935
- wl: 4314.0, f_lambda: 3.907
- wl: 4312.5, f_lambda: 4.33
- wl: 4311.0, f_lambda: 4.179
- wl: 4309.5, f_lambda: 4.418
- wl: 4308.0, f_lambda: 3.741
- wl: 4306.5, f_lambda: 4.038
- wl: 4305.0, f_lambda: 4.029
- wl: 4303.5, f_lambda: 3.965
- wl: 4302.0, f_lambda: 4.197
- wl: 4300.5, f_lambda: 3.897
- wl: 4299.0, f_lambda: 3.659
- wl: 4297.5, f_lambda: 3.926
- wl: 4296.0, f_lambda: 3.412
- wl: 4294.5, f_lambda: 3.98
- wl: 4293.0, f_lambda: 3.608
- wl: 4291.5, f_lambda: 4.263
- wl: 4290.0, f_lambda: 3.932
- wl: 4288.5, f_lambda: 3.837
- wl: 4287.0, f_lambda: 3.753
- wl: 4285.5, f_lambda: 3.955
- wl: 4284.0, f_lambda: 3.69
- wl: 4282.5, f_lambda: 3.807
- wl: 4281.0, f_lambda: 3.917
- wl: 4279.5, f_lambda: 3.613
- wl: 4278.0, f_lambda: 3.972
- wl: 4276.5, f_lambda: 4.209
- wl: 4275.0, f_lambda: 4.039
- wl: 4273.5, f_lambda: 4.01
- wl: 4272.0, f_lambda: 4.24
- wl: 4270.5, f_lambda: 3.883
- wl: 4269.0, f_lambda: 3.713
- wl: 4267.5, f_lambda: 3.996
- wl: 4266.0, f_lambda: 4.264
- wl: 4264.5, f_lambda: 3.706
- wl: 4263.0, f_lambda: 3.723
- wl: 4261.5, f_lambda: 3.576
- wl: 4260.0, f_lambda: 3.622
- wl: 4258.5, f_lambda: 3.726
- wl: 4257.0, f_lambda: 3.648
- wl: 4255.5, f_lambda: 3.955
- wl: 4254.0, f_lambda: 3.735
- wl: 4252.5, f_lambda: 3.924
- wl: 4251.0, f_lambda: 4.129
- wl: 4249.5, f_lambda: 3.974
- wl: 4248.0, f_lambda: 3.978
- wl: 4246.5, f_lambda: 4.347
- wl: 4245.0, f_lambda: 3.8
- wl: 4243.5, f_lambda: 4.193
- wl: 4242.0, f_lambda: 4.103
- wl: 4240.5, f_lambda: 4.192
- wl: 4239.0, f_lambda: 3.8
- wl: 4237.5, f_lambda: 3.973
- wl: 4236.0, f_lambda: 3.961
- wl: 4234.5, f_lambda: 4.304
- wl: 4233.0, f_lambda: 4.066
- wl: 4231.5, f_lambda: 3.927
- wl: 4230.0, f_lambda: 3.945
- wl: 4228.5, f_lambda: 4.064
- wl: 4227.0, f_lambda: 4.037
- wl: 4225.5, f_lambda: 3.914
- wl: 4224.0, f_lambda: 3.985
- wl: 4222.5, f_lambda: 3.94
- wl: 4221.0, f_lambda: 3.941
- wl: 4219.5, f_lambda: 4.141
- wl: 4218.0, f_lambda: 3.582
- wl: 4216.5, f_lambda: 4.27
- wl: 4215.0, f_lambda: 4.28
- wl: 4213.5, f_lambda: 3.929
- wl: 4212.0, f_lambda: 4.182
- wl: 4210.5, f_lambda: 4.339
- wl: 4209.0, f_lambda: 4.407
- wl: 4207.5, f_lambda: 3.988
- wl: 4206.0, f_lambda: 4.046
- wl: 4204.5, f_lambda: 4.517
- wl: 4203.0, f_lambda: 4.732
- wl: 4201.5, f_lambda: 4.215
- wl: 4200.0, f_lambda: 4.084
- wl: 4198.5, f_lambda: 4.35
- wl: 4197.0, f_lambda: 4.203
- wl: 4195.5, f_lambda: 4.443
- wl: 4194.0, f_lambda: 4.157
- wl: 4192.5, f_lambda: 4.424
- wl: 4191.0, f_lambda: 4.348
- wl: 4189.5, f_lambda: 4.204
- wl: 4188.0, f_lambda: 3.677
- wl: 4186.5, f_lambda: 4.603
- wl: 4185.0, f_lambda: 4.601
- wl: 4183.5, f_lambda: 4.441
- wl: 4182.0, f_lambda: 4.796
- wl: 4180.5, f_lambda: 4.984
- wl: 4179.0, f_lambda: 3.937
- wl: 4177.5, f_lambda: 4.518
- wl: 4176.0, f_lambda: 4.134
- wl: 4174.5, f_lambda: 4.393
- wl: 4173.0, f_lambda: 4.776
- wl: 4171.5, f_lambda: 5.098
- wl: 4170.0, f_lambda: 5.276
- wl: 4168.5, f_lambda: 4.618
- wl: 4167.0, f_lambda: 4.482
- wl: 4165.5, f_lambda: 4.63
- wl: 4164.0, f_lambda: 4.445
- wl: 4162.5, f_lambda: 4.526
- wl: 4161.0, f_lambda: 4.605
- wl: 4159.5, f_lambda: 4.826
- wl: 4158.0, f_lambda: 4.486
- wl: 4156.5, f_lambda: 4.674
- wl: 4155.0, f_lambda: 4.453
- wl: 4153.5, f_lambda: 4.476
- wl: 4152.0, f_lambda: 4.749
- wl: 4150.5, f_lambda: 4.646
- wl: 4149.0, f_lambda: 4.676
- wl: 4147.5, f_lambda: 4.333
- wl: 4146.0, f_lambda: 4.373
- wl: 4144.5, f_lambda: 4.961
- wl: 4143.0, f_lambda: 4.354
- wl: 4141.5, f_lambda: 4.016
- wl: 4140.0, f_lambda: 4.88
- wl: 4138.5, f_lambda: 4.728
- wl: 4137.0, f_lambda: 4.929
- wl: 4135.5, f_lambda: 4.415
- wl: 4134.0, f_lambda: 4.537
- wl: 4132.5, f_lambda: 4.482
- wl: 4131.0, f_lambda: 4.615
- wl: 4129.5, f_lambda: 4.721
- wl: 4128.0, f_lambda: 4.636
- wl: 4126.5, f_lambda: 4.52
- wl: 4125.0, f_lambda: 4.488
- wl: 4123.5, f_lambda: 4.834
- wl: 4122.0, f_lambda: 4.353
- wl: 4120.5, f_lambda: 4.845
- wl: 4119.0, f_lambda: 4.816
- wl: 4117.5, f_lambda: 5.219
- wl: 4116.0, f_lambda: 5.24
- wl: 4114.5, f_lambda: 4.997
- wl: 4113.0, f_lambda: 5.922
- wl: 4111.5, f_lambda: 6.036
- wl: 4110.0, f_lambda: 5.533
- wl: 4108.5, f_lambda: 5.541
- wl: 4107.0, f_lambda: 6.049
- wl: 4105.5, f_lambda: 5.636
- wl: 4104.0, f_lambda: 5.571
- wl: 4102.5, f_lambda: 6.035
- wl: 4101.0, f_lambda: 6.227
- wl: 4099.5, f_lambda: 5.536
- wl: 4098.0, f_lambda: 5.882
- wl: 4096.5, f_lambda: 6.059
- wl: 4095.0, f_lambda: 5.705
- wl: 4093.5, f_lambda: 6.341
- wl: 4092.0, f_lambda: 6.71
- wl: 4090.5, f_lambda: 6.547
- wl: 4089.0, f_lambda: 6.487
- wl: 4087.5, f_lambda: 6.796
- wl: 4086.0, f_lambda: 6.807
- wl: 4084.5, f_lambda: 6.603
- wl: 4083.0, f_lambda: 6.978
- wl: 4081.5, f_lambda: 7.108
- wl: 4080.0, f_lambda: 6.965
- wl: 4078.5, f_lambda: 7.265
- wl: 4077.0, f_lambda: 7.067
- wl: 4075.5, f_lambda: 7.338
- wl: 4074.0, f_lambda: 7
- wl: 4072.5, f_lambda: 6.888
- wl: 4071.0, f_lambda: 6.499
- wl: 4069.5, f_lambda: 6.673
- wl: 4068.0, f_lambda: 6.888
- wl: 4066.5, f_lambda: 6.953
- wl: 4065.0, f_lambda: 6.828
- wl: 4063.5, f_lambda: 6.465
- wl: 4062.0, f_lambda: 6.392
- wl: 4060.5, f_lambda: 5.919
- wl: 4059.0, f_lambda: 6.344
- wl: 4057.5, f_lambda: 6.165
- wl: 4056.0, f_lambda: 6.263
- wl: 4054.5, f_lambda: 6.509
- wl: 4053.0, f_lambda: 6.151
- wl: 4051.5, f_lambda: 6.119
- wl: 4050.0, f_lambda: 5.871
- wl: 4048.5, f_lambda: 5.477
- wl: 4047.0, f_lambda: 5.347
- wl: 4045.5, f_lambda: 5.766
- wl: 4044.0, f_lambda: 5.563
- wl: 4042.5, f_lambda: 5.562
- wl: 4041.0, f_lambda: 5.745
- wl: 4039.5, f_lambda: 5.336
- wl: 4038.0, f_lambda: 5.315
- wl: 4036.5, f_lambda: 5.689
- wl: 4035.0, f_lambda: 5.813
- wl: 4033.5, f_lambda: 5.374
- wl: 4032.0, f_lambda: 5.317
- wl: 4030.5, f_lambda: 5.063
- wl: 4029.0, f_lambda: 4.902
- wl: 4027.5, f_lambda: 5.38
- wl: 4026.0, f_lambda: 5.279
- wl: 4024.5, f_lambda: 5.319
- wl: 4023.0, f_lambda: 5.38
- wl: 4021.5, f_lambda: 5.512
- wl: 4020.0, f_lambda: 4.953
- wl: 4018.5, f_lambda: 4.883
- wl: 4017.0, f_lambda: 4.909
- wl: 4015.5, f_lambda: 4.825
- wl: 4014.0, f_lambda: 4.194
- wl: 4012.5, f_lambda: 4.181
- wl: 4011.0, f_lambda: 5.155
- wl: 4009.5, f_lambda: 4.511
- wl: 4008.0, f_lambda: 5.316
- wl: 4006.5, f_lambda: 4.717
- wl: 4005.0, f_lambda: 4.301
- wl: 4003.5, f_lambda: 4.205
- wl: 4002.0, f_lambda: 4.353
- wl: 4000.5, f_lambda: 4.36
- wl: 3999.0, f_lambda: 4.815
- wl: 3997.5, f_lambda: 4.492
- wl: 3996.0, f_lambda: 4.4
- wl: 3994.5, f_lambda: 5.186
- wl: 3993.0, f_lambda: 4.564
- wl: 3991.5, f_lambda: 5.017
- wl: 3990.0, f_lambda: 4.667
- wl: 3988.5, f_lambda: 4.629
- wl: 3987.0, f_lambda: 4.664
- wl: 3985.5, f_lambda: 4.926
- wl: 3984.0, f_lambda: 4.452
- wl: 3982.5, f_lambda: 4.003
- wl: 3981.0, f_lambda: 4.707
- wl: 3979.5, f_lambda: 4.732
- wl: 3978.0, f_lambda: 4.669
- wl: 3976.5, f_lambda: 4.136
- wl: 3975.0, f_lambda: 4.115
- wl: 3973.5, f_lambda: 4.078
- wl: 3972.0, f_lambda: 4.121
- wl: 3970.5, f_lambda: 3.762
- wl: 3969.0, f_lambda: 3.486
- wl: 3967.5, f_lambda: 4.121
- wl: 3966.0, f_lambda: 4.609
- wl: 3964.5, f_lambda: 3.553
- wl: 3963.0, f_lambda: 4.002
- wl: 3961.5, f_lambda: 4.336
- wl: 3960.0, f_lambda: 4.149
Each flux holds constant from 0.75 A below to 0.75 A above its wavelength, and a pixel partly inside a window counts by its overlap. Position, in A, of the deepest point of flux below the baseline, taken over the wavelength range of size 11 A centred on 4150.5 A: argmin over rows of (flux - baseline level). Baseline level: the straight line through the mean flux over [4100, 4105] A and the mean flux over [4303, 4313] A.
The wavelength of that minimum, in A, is 4147.5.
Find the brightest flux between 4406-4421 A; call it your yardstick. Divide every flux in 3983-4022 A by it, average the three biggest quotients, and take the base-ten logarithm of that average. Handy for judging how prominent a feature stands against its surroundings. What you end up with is 0.15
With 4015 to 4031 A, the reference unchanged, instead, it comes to 0.16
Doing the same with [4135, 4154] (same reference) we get 0.11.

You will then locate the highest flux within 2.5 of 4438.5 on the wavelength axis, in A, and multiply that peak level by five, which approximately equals 16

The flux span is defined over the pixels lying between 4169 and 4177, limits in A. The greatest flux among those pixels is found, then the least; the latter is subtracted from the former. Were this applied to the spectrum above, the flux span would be 1.1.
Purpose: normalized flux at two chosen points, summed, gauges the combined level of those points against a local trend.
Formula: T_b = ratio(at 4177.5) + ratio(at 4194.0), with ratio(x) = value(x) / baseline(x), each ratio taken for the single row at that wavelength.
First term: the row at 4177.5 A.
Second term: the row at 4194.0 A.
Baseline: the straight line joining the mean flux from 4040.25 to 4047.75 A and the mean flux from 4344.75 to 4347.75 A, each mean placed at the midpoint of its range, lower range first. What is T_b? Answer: 1.83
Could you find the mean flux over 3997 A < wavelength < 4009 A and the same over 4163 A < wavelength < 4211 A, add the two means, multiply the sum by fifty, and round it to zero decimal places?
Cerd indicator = 450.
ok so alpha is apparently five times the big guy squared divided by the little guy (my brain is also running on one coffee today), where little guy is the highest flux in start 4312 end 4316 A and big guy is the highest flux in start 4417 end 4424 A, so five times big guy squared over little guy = 14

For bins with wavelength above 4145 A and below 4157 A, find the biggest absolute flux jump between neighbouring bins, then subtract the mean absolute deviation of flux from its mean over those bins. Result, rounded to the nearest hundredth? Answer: 0.20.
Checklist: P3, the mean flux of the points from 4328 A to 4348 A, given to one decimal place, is 3.9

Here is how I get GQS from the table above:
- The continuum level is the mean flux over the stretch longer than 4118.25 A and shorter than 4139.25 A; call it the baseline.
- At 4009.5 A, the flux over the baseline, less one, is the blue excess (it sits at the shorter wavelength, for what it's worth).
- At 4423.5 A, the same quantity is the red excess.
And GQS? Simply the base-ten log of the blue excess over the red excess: -1.0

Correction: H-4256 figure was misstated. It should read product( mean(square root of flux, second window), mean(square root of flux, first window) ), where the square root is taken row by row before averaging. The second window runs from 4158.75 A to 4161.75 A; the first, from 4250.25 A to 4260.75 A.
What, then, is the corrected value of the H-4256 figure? 4.24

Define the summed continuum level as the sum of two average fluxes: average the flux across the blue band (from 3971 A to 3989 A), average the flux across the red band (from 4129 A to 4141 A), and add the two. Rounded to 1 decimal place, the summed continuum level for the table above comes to 9.1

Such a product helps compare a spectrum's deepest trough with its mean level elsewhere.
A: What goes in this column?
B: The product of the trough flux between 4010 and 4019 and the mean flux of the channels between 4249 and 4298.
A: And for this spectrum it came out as 16.2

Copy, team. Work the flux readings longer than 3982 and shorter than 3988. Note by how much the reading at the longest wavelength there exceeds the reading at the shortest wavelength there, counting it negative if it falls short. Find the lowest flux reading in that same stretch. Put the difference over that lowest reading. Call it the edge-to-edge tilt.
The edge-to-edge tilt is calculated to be 0.17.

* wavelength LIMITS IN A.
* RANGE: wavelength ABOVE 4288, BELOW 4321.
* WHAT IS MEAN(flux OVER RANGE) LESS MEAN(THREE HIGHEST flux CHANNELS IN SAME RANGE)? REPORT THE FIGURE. -0.41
